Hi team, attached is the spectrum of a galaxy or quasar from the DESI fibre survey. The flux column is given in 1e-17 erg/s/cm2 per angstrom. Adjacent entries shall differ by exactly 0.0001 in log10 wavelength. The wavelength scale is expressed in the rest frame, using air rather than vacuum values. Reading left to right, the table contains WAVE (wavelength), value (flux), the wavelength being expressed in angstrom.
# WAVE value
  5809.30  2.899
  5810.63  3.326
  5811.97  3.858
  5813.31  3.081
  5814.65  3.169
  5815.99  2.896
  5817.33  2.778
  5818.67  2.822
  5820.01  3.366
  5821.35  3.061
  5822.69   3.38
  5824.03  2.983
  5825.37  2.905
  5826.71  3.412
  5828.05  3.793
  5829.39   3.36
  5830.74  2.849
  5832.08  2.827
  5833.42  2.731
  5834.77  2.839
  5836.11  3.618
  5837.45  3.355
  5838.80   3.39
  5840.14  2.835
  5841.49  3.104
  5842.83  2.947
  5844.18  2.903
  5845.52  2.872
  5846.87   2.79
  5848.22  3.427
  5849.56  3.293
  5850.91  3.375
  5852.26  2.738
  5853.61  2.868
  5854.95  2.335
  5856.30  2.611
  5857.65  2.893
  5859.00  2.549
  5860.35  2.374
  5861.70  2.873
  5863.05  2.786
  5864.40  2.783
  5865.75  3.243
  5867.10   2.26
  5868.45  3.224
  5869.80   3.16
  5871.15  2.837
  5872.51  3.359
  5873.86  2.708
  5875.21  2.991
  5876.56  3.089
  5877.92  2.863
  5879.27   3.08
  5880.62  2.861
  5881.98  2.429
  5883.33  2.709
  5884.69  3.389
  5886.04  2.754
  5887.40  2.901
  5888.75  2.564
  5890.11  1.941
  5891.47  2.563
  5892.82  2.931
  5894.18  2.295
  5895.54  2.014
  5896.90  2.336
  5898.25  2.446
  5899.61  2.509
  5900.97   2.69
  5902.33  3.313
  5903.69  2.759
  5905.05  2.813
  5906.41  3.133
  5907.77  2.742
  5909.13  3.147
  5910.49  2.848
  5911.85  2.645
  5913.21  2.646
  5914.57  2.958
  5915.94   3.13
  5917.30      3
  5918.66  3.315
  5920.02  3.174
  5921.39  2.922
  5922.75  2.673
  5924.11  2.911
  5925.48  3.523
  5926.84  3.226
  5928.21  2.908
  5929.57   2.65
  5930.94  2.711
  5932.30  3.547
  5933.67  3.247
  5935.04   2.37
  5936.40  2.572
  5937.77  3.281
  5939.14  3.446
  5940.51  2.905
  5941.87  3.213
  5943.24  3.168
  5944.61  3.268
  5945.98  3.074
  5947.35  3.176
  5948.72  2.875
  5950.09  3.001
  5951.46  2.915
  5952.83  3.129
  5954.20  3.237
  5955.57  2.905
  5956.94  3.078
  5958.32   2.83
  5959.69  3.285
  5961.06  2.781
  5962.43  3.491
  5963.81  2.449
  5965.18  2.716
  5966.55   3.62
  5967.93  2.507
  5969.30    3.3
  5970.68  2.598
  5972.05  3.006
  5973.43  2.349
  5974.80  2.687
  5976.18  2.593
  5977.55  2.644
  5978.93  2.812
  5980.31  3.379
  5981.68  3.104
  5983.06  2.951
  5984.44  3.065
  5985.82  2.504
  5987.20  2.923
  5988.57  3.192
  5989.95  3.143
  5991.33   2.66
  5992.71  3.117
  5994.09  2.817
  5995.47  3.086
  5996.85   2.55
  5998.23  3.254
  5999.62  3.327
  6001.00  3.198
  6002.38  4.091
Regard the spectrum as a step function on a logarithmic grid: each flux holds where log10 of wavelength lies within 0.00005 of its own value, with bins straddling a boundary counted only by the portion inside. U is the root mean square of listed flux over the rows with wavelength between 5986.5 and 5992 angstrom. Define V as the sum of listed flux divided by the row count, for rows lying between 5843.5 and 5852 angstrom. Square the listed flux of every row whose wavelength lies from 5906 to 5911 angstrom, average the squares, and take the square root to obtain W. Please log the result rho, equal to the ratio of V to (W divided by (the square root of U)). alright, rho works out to 1.81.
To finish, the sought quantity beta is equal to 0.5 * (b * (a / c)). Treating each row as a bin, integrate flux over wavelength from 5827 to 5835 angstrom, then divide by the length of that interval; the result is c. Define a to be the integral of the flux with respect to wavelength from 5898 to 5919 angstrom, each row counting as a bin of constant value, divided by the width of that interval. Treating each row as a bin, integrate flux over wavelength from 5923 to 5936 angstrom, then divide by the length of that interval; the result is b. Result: 1.39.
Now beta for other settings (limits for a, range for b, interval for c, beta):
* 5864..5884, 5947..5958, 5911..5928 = 1.46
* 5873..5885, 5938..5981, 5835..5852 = 1.38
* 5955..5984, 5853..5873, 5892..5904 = 1.58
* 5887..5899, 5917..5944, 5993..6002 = 1.20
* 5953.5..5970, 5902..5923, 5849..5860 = 1.58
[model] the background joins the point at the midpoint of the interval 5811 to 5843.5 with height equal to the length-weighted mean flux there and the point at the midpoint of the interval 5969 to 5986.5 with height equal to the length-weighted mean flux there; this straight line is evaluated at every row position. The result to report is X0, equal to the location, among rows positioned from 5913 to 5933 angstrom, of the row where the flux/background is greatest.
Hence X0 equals 5932.30 angstrom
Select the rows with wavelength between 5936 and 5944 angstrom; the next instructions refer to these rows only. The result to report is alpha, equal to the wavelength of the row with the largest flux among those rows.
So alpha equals 5939.14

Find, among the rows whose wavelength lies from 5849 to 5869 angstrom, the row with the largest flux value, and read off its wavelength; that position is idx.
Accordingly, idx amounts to 5850.91 angstrom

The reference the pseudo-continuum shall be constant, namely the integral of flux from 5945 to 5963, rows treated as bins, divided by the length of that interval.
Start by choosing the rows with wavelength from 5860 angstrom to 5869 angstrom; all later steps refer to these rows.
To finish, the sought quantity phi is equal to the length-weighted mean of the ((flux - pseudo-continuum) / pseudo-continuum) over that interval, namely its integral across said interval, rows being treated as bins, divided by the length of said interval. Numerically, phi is -0.085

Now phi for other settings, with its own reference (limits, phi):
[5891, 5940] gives -0.061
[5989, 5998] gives -0.045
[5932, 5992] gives -0.028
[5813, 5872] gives -0.022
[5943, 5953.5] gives 0.004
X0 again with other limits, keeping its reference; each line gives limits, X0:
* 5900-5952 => 5932.30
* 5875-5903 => 5884.69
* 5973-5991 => 5980.31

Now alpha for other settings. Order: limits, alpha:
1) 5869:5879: 5872.51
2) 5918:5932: 5925.48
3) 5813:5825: 5822.69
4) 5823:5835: 5828.05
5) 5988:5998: 5988.57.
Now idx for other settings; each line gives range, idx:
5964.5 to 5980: 5966.55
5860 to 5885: 5884.69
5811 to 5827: 5811.97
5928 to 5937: 5932.30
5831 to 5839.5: 5836.11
